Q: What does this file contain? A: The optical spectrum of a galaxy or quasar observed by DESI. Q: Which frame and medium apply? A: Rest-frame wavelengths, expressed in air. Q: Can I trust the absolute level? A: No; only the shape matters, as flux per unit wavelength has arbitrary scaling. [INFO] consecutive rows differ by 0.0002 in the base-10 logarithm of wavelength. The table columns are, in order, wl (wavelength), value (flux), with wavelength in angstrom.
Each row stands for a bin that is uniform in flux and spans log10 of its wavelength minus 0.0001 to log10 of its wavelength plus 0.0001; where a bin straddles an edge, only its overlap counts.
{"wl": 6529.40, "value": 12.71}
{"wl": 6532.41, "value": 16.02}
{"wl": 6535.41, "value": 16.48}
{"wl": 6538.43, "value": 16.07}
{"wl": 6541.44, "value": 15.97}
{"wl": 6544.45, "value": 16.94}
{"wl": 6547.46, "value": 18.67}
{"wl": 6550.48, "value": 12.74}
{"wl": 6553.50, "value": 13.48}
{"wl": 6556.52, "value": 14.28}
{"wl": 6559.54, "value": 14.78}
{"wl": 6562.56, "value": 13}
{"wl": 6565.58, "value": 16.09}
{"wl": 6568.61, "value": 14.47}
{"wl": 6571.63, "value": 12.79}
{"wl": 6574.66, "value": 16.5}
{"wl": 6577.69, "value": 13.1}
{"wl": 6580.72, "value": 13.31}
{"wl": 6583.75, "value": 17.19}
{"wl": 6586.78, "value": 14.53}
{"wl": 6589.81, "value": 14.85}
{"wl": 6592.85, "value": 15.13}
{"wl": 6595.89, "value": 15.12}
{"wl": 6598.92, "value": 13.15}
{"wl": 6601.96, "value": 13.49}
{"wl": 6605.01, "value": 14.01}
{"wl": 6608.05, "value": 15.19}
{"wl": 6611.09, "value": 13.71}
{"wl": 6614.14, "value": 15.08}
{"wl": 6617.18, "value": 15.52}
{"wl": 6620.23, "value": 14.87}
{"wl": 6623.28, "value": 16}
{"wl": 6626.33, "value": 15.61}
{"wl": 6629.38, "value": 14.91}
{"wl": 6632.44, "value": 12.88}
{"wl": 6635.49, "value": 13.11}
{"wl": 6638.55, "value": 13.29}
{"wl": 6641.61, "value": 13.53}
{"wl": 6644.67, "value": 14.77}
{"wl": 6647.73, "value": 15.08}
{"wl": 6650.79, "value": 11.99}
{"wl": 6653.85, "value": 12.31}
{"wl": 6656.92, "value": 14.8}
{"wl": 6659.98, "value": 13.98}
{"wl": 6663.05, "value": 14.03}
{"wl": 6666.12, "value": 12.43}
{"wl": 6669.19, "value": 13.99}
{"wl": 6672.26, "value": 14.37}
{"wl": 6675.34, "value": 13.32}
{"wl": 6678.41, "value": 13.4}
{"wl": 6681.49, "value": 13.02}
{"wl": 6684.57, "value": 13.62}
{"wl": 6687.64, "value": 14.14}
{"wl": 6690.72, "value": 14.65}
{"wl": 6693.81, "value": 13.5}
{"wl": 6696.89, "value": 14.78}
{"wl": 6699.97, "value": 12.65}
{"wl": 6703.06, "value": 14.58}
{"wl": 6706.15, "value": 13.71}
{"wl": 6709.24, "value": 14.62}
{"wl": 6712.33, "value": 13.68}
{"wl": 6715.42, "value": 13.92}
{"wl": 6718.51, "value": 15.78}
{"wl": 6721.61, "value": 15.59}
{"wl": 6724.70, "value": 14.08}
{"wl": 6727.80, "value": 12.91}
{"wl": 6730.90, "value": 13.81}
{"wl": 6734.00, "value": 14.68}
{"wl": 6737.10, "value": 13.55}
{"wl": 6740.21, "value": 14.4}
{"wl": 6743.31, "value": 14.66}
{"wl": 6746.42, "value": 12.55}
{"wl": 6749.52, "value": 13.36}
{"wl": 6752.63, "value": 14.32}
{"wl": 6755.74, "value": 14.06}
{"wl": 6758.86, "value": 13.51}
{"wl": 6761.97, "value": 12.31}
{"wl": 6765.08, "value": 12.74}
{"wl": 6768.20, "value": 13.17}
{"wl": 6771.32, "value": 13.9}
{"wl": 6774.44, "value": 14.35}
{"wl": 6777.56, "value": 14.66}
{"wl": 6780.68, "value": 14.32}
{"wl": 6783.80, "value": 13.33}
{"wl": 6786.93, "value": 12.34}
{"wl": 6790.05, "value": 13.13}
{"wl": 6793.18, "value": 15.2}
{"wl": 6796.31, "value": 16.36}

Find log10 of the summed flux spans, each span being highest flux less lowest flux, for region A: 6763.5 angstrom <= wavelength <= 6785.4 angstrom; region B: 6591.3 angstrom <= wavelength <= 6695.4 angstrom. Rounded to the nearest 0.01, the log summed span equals 0.77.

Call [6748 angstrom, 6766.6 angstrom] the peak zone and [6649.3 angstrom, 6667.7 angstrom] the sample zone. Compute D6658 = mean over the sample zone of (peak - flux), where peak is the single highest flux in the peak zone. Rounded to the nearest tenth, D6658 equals 1.1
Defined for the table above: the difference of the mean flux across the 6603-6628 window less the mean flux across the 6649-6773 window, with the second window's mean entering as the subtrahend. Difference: 1.2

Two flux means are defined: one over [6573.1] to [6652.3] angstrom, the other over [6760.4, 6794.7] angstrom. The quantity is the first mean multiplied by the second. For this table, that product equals 196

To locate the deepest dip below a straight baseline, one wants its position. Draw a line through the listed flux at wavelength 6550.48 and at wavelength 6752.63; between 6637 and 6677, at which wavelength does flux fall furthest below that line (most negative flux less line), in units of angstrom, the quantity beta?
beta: 6650.79 angstrom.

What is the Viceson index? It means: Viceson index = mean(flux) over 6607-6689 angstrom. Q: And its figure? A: 14.0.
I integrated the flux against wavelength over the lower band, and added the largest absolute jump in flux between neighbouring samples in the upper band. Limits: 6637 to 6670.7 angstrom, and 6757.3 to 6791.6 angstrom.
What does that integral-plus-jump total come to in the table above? 461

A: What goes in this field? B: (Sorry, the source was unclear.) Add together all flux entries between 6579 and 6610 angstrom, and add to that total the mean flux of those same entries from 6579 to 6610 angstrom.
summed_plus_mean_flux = 161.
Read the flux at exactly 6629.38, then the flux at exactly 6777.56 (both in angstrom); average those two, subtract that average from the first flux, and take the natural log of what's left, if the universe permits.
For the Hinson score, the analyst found -2.1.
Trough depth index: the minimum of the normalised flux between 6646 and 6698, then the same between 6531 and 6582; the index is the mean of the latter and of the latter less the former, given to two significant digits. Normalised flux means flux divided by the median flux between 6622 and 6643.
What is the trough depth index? 0.50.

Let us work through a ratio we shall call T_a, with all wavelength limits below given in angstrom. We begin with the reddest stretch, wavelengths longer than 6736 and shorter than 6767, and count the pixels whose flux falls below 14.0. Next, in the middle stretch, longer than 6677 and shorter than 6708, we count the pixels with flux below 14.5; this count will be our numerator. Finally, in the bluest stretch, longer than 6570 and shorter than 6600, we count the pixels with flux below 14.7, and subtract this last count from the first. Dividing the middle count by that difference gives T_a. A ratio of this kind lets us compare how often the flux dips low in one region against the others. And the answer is 7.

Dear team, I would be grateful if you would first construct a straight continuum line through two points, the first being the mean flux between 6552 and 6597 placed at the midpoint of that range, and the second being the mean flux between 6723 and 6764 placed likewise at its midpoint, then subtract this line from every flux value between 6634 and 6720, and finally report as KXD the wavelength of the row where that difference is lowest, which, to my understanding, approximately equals 6650.79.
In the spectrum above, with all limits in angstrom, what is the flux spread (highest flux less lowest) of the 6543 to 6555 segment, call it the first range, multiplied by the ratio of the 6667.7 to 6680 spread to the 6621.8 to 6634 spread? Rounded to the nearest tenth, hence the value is 2.0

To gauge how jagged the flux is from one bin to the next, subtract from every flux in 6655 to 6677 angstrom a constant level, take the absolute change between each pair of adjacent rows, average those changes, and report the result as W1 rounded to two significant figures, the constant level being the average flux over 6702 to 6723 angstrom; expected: 0.91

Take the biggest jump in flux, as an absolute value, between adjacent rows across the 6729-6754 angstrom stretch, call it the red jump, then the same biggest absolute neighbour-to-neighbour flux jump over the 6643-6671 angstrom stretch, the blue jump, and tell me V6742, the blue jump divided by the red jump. 1.5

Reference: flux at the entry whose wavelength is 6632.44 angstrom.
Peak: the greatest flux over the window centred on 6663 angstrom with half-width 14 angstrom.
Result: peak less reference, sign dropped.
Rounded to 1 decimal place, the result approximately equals 1.9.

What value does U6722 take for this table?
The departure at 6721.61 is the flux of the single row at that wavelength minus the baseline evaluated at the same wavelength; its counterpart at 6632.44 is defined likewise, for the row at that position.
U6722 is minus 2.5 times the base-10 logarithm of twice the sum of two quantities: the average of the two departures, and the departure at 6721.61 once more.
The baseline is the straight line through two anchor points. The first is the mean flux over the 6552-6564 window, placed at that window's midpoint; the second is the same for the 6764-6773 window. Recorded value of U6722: -1.9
